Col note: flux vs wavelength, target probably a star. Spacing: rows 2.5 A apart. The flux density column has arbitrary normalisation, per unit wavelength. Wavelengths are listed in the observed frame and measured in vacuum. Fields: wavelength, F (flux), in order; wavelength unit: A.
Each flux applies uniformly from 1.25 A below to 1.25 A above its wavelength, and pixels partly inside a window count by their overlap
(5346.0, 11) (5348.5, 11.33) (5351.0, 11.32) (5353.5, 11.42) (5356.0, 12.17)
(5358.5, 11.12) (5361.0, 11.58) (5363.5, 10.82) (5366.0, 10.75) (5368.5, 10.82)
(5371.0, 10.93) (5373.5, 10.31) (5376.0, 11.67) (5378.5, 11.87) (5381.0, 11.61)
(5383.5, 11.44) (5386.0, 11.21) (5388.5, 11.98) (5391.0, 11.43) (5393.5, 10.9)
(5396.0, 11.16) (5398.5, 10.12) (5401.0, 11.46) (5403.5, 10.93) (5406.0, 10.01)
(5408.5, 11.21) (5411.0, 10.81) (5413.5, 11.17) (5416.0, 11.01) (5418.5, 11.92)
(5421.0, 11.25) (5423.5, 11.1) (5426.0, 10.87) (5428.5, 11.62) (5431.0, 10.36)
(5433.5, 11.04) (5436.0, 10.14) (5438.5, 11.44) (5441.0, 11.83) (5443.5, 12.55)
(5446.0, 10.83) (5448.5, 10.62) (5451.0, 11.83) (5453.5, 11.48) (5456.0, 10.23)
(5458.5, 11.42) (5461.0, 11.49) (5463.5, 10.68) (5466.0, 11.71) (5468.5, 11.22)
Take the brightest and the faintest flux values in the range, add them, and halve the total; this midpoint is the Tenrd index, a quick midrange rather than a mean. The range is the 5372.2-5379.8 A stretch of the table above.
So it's 11.1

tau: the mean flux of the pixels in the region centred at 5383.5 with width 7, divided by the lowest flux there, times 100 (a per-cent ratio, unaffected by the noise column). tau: 101.9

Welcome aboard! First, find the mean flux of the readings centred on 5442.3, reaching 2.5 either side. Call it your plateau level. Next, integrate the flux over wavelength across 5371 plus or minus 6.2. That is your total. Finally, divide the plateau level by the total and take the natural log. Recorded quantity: -2.41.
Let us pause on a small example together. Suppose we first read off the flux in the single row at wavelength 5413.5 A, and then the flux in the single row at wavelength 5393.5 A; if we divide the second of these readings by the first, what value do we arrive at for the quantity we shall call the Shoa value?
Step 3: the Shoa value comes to 0.98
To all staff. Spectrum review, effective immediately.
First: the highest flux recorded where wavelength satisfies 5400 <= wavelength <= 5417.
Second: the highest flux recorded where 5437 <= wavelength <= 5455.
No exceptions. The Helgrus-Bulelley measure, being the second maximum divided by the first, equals 1.10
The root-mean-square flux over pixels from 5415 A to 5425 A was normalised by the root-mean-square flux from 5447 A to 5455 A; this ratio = 1.00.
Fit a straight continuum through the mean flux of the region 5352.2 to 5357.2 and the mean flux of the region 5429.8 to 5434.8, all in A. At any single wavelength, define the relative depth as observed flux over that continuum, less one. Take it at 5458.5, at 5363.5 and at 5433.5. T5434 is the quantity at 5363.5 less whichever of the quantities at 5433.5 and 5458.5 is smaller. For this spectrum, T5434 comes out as -0.11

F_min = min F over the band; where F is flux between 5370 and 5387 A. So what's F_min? 10.31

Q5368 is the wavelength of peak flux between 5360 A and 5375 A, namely 5361.0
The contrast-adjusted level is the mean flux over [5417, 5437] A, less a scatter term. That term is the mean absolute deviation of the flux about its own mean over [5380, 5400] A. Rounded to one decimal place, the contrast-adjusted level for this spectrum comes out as 10.7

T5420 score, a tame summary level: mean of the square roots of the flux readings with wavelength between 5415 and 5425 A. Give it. 3.36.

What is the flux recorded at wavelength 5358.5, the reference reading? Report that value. 11.12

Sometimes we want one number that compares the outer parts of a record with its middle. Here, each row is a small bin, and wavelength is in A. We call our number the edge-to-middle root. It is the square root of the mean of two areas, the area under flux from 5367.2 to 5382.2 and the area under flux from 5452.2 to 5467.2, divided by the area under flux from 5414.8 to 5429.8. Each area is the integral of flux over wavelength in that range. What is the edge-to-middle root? 1.00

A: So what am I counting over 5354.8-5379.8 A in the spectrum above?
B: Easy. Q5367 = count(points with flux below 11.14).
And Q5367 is 6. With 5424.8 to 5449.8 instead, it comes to 6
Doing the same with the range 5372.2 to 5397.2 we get 2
